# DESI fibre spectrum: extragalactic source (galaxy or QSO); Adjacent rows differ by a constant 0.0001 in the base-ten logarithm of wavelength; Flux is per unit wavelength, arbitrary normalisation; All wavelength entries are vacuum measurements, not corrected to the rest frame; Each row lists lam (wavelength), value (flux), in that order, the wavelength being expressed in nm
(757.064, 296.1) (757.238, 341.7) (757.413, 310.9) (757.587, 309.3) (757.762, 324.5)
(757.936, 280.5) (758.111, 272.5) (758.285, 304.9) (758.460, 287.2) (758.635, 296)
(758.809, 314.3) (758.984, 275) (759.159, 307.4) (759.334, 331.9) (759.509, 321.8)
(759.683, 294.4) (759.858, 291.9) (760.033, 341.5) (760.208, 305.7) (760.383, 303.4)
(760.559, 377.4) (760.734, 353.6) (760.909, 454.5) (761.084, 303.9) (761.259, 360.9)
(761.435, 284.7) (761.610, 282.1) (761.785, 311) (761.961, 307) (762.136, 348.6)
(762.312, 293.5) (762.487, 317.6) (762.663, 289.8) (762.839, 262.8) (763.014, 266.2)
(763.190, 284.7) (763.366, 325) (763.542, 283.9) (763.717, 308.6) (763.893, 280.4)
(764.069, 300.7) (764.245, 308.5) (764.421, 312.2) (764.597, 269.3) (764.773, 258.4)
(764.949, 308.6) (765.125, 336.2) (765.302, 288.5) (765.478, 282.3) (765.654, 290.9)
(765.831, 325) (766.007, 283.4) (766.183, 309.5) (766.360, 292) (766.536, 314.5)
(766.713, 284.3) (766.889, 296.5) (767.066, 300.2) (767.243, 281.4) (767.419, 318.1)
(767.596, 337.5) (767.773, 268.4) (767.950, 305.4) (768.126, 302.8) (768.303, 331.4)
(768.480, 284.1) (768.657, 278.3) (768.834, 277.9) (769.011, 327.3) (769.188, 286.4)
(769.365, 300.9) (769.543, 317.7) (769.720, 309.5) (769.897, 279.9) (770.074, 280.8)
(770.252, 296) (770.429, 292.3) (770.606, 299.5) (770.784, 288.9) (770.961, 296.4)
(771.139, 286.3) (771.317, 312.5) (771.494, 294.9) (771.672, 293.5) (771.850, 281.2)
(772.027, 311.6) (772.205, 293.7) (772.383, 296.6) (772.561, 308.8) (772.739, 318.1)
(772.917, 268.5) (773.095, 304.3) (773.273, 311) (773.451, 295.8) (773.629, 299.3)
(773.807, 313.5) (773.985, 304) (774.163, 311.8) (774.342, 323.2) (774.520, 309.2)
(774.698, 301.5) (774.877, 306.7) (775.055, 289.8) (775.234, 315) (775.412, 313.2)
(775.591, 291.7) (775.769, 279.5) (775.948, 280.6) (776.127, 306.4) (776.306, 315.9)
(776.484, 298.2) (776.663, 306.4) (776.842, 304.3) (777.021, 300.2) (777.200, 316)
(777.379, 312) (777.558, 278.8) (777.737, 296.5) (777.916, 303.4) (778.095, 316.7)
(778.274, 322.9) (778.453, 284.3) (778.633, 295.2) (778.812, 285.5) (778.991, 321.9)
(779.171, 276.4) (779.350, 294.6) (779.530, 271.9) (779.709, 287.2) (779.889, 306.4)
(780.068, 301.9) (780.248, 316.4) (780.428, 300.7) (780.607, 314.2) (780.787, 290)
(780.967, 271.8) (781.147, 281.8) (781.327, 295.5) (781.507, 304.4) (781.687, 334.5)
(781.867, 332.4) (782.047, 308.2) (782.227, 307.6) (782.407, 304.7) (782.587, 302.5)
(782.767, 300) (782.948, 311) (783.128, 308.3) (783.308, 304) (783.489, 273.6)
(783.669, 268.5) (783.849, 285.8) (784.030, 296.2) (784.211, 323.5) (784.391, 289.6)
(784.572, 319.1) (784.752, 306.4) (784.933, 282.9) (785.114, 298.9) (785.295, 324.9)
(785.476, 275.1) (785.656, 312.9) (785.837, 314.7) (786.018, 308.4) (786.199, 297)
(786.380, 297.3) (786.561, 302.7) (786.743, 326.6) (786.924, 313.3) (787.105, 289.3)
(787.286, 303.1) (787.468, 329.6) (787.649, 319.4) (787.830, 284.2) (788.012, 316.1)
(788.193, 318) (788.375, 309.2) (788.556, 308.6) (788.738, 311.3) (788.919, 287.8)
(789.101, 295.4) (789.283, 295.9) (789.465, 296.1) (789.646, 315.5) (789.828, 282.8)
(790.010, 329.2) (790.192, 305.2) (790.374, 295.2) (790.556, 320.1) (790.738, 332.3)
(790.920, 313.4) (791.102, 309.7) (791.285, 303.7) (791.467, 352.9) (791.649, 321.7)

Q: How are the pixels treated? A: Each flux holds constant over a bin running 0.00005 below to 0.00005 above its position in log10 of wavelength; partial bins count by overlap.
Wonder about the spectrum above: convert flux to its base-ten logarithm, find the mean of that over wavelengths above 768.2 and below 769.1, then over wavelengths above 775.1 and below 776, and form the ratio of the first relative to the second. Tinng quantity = 1.002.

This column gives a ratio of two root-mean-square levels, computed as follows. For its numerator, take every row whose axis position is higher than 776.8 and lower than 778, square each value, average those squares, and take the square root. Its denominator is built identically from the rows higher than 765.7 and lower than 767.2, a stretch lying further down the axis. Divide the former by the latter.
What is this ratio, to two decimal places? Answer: 1.00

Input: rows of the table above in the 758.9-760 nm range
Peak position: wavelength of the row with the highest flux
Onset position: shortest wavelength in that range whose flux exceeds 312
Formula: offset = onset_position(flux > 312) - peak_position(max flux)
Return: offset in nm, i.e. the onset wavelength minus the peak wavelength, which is 0.00 nm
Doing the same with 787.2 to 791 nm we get -3.27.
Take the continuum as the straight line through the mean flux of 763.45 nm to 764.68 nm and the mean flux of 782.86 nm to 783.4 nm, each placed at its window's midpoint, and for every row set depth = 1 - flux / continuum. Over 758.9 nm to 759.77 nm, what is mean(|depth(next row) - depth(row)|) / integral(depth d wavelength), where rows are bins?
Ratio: -2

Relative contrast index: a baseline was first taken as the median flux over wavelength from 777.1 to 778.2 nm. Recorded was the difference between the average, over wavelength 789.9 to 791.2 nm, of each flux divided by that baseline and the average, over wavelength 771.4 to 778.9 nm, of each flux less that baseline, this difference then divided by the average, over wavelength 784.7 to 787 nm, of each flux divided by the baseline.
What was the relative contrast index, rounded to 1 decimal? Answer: 7.4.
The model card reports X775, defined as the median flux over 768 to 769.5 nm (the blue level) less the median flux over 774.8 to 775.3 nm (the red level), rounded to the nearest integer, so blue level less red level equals -13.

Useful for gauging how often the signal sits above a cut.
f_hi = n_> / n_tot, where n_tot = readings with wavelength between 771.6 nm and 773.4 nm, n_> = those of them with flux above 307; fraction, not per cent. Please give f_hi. 0.40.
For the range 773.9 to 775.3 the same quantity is 0.50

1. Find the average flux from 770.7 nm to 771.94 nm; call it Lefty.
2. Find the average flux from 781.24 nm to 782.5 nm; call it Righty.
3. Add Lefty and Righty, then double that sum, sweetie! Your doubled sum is 1212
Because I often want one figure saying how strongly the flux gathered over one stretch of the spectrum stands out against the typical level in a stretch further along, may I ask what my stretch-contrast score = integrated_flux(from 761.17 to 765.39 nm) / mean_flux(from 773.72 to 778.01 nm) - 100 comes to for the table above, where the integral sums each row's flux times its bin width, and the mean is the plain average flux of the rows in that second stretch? -95.8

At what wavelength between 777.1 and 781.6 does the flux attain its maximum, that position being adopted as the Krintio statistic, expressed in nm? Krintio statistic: 778.274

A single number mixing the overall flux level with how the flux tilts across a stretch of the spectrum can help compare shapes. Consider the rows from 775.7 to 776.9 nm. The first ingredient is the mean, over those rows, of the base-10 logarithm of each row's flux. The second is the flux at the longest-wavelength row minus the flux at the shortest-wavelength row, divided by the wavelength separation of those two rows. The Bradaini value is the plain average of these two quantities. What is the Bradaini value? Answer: 13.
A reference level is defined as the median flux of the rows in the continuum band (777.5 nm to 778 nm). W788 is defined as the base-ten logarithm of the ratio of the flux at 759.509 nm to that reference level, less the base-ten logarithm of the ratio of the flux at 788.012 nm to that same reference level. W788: 0.008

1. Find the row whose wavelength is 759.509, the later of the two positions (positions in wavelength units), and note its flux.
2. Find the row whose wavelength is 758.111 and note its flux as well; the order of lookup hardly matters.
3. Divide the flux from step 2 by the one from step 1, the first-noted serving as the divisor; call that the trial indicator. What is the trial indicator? 0.85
